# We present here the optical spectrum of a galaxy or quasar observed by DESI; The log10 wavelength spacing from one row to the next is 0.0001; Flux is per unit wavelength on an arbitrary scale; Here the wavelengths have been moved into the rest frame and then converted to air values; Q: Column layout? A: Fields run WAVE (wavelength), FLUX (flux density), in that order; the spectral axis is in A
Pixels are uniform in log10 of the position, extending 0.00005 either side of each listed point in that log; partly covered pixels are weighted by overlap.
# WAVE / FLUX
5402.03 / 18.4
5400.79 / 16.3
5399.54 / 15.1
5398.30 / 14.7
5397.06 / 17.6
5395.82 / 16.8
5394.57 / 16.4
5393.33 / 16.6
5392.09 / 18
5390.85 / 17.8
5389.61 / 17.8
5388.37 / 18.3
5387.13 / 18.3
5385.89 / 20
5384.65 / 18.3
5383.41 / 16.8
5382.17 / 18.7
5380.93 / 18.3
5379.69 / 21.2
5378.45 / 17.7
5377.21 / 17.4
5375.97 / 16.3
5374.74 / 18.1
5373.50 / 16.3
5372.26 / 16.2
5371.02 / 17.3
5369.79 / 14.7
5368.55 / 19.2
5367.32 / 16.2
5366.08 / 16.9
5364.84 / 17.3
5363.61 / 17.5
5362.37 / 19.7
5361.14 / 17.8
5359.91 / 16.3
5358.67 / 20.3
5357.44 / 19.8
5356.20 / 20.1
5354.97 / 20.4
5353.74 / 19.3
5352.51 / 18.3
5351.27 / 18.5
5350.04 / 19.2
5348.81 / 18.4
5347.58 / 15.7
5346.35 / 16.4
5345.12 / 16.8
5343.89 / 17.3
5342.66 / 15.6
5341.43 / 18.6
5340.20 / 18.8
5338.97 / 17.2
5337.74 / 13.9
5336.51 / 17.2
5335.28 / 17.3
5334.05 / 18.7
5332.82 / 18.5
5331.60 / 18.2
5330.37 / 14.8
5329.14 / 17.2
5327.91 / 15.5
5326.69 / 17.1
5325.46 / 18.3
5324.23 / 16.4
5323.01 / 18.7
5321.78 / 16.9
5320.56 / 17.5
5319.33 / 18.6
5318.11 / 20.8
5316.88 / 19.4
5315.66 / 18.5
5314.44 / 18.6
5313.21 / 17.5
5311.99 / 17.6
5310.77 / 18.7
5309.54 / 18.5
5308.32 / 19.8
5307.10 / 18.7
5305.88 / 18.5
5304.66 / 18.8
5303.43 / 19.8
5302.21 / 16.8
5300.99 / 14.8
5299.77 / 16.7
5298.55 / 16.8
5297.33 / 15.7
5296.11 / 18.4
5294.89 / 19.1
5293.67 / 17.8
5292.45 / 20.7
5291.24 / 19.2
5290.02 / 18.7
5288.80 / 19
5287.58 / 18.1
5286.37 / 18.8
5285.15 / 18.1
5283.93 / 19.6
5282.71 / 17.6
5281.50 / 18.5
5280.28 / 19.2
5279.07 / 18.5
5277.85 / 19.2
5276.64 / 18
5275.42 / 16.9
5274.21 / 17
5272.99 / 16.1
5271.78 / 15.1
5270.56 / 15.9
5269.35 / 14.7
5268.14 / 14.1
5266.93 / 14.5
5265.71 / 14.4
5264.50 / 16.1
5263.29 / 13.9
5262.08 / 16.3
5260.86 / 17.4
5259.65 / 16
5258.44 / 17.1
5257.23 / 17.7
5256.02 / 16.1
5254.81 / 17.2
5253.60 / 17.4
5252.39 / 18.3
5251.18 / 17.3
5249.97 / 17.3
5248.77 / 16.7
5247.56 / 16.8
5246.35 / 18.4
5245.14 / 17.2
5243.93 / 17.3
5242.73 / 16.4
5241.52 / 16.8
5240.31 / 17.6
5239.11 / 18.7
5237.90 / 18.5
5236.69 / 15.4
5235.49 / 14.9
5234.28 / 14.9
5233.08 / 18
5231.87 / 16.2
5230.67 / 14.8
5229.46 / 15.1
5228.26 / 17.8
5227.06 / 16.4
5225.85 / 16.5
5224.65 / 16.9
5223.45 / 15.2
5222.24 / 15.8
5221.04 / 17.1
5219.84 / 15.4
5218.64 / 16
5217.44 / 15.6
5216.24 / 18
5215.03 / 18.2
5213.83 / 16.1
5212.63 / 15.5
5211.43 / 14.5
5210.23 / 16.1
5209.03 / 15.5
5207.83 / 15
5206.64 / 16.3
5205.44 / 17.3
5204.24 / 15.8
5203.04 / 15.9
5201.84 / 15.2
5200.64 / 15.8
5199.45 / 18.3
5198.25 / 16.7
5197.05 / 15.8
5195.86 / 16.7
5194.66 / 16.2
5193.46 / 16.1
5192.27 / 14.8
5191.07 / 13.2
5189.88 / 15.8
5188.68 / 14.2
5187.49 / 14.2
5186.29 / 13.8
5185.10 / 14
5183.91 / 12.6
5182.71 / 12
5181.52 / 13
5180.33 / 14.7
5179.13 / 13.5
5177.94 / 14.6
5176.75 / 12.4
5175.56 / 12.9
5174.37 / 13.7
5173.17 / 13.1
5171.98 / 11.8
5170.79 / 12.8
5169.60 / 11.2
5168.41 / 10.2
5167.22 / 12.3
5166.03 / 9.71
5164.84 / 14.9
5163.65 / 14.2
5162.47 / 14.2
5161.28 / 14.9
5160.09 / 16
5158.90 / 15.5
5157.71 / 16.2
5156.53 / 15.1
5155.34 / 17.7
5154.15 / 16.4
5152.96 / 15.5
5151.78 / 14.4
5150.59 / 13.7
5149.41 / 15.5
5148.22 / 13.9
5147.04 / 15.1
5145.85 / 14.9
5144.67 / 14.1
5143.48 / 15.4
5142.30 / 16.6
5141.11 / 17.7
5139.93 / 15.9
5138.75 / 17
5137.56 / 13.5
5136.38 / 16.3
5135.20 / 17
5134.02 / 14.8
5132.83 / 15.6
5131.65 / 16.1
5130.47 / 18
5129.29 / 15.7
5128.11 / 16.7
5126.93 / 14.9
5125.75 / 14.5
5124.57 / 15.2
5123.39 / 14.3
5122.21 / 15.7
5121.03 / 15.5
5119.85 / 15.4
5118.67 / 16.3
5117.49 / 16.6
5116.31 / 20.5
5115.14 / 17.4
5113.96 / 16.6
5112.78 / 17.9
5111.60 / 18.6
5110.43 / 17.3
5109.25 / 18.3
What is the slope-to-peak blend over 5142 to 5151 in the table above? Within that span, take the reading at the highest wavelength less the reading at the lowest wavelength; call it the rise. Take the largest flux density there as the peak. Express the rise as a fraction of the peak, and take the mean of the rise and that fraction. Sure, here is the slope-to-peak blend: -1.5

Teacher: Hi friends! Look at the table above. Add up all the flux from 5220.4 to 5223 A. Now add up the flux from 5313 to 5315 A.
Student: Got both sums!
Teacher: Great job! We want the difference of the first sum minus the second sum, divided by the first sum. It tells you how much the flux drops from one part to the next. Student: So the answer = -0.097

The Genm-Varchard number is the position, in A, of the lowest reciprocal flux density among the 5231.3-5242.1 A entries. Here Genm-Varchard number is 5239.11 A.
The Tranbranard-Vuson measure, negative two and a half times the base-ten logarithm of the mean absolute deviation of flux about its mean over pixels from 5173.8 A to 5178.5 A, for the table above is 0.31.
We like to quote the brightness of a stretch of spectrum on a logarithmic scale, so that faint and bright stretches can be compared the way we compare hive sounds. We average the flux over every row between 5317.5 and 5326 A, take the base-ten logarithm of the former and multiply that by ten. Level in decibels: 12.6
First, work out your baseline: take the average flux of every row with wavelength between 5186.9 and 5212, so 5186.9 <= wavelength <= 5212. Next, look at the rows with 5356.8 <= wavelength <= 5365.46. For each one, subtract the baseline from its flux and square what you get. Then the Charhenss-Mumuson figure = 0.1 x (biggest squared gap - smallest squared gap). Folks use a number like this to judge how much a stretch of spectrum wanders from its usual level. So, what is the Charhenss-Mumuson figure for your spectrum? 2.1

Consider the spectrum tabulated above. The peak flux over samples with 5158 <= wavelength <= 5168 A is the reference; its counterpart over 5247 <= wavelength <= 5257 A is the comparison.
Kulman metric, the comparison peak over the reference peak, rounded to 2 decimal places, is 1.14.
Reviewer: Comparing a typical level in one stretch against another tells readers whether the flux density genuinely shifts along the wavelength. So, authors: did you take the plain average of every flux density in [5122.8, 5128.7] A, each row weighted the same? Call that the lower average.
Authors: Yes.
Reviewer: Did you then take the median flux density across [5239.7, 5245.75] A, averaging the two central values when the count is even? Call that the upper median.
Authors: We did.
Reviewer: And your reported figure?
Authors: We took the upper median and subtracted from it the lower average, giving 2.1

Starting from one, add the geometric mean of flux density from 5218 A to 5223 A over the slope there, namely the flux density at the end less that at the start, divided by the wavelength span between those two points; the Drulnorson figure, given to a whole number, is -288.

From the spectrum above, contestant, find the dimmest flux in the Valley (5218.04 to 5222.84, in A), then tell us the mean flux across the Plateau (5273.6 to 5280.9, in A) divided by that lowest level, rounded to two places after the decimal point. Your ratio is 1.18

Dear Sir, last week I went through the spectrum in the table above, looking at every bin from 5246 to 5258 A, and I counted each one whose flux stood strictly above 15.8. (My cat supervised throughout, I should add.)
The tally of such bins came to 10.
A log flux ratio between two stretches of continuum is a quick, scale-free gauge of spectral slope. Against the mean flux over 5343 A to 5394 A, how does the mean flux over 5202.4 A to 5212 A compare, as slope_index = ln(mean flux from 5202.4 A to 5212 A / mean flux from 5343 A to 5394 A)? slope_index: -0.13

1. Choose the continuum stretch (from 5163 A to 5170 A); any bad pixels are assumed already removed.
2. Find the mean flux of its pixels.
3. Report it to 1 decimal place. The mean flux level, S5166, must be 12.1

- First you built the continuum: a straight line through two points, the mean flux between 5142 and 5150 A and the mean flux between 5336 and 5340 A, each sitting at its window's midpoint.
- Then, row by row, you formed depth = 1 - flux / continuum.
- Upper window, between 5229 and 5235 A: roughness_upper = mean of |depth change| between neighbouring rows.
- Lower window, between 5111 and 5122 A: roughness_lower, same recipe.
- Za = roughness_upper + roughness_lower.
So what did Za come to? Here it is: 0.199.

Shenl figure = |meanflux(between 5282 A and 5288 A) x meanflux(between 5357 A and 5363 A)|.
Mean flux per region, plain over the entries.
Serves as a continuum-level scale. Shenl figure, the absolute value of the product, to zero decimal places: 346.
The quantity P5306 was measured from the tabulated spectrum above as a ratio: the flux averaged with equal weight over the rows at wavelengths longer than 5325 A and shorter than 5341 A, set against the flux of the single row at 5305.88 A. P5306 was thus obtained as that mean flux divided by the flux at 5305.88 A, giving 0.93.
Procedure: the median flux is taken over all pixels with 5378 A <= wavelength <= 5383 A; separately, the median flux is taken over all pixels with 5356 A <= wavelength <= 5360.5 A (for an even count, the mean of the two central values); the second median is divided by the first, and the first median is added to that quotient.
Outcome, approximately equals 19.6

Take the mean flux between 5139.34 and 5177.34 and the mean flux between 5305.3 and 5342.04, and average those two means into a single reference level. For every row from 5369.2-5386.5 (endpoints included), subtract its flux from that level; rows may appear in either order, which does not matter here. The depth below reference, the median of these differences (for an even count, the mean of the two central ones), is -1.5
